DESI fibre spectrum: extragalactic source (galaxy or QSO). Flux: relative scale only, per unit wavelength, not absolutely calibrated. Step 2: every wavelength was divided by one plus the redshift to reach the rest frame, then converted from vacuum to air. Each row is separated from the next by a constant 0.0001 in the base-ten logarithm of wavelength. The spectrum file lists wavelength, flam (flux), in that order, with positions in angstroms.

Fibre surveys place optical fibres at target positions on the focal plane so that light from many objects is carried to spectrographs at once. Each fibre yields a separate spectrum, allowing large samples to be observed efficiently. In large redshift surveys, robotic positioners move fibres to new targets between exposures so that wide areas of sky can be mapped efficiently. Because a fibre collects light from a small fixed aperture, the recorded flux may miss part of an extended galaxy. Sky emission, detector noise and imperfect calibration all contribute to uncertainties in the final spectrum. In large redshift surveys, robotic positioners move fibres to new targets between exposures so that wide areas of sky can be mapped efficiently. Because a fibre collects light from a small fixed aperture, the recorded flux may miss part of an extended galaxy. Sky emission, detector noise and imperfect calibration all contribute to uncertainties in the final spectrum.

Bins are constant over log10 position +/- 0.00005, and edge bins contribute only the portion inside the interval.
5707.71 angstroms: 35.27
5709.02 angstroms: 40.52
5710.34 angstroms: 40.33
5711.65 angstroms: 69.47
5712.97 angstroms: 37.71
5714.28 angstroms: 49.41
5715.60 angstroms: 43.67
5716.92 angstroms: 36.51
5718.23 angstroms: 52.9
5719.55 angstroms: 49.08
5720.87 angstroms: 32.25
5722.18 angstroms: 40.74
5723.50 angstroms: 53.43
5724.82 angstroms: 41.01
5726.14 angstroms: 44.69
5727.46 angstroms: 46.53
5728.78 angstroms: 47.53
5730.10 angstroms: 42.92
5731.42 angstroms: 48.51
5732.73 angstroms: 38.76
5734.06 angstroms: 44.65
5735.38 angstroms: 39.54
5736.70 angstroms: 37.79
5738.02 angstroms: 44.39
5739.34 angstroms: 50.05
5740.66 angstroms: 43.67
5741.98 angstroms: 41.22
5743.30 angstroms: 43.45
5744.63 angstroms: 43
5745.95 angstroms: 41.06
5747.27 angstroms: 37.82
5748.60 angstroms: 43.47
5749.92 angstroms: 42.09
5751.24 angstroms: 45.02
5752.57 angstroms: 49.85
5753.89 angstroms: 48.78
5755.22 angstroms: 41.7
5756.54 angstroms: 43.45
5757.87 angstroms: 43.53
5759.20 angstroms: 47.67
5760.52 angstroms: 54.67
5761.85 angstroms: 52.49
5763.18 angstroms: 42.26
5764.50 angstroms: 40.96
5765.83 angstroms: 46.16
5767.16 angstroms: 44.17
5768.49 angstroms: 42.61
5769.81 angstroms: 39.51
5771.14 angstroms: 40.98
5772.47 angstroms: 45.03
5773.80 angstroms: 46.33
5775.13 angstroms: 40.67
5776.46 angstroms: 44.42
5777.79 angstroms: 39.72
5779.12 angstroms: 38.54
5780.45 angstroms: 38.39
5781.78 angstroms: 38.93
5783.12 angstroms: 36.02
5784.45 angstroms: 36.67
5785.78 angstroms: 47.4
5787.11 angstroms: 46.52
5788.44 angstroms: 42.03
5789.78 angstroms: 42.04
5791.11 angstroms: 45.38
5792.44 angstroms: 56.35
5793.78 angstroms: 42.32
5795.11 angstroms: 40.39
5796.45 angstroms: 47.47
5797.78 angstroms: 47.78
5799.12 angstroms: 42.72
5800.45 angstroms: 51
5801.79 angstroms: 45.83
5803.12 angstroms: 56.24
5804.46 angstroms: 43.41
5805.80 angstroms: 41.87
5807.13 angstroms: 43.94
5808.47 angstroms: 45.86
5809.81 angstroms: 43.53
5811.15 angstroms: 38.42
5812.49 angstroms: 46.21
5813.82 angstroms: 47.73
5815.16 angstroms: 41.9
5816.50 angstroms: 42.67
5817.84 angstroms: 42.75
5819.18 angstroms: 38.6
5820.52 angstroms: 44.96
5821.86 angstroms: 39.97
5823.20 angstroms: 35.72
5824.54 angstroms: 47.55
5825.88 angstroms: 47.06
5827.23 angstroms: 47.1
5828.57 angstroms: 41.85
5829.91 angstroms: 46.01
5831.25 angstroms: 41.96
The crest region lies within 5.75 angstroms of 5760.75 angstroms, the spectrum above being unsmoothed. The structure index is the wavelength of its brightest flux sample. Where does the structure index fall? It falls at 5760.52 angstroms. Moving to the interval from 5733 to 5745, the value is 5739.34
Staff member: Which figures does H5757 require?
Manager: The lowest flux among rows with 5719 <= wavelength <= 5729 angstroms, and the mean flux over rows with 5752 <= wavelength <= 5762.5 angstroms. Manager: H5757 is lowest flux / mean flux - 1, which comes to -0.32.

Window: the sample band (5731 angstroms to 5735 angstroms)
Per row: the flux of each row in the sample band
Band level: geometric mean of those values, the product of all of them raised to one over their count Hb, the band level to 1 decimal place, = 43.8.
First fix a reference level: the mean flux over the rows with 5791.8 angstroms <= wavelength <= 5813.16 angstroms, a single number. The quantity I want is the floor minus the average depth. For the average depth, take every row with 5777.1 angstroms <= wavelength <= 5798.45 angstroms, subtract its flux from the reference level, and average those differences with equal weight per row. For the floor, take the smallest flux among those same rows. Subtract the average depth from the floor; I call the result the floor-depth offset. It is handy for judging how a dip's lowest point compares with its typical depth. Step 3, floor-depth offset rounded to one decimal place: 33.1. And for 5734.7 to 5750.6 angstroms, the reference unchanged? 34.3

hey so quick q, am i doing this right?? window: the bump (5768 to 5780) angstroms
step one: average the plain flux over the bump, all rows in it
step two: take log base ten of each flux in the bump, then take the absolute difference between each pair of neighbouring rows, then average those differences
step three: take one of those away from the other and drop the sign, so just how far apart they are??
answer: 41.9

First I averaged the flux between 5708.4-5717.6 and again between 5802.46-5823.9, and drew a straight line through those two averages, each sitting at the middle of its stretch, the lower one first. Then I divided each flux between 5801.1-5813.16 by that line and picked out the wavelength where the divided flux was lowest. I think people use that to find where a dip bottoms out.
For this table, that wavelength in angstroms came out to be 5811.15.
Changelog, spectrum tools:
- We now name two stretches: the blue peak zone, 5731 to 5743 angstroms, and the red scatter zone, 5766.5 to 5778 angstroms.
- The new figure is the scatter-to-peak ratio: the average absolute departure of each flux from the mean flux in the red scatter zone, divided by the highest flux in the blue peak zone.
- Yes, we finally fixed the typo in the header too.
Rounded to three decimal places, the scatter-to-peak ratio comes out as 0.042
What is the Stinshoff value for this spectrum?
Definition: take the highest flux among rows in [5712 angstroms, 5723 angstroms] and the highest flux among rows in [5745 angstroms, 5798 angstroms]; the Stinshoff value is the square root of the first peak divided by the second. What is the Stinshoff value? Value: 0.97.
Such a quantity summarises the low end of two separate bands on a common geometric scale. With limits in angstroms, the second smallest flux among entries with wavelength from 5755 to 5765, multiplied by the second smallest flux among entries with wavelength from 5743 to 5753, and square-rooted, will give 41.4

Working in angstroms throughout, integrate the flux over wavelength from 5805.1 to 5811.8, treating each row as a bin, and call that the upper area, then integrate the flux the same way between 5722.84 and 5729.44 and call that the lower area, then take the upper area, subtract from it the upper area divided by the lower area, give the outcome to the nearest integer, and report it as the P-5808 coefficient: 285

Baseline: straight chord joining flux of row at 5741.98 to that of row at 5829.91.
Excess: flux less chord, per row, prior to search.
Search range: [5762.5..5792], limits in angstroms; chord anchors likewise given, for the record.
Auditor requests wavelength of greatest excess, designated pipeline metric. 5785.78 angstroms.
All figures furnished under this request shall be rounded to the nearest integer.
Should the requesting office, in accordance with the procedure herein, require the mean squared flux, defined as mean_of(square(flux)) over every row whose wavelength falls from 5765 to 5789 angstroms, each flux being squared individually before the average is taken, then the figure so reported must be 1767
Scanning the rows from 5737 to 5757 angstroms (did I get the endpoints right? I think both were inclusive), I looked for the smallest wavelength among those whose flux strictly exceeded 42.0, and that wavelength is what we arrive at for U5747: 5738.02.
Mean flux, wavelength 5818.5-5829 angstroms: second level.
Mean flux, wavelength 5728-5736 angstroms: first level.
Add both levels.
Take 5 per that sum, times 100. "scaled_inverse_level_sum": 5.78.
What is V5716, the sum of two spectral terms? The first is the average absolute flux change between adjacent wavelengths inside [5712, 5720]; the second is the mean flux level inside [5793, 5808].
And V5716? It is 55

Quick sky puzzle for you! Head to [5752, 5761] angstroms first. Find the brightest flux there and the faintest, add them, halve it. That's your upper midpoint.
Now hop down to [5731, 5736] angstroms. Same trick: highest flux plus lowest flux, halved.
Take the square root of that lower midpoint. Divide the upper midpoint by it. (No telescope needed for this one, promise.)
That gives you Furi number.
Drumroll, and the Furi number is 7.3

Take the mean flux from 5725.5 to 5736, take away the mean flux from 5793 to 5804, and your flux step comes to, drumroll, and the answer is -2.6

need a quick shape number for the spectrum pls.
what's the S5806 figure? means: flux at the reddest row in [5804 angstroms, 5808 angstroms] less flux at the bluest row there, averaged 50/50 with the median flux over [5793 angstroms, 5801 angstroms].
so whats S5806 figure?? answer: 22.8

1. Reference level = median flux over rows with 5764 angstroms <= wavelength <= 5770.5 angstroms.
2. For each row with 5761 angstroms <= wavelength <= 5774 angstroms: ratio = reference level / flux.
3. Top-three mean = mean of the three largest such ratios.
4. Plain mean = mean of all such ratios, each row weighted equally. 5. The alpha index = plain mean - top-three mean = -0.080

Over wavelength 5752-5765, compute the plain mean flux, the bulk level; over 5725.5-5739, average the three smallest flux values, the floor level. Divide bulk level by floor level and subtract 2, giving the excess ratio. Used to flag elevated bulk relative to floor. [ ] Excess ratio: -0.80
